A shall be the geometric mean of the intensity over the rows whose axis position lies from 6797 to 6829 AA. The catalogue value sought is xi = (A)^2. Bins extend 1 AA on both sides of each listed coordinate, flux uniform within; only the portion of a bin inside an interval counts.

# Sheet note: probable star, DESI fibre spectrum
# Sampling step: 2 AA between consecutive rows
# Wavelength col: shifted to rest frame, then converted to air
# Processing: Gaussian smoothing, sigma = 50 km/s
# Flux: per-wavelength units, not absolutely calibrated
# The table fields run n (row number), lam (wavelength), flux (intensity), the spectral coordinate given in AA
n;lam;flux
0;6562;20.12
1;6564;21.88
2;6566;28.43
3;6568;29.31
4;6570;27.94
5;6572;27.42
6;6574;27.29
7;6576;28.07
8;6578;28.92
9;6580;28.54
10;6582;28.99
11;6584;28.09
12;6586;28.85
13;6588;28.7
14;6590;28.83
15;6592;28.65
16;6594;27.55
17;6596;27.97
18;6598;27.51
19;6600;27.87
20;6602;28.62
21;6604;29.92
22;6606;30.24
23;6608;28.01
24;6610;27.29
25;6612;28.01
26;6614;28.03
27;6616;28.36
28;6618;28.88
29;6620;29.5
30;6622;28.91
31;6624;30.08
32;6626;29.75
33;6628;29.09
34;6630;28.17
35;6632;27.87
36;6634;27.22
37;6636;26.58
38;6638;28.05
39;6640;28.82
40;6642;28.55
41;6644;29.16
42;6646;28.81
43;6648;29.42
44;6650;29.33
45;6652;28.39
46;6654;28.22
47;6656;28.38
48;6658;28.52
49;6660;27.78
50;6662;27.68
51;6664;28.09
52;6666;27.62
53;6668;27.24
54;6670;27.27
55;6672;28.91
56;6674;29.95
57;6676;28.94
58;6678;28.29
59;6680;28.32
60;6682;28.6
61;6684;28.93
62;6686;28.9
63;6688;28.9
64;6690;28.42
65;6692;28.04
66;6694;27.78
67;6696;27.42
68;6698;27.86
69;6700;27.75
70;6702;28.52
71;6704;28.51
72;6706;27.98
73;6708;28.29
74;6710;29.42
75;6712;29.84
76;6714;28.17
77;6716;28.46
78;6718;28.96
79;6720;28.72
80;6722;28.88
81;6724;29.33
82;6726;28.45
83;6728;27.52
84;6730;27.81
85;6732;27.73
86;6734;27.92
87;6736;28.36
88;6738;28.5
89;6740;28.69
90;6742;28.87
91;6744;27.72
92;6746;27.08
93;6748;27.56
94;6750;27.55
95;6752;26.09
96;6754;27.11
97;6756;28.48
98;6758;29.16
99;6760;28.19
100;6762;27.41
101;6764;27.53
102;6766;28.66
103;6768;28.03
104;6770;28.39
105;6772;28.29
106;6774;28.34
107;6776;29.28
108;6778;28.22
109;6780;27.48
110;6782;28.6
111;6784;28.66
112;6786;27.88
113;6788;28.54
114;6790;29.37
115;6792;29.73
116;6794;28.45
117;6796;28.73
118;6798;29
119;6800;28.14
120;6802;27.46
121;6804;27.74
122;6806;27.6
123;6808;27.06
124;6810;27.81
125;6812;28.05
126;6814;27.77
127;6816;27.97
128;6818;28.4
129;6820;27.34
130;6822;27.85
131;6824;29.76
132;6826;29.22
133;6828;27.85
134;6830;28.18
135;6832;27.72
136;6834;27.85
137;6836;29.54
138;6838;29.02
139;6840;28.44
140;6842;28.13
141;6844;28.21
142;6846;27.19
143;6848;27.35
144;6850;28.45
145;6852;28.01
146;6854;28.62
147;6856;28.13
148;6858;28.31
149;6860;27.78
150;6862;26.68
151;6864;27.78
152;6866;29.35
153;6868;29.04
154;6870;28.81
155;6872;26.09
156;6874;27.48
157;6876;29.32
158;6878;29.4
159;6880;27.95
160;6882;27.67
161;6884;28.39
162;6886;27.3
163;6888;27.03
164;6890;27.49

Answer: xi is 787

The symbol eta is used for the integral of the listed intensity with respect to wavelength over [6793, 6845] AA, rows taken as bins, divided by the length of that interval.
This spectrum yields 28.2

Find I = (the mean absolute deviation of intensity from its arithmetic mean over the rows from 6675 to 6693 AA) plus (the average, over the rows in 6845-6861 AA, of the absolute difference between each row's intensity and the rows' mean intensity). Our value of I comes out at 0.7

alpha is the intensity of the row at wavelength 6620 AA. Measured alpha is 29.5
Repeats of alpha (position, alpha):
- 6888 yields 27.03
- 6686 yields 28.9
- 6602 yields 28.62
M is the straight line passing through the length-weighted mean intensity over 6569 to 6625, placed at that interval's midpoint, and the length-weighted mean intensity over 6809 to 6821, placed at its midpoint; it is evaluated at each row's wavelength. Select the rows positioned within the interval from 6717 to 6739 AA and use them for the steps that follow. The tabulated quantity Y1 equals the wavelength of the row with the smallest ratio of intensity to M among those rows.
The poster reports 6728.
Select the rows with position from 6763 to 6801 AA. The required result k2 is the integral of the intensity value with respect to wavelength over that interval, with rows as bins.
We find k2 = 1083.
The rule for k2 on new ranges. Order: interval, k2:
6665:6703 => 1075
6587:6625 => 1086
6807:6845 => 1072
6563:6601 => 1062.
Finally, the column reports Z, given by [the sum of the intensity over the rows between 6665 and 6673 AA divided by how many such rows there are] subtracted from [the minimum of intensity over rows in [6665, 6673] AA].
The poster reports -0.5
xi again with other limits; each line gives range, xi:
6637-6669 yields 805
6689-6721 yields 805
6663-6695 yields 805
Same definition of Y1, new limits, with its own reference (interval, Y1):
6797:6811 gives 6808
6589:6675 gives 6636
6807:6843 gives 6808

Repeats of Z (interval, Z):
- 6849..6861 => -0.4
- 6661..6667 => -0.2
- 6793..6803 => -0.9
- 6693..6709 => -0.6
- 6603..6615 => -1.3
